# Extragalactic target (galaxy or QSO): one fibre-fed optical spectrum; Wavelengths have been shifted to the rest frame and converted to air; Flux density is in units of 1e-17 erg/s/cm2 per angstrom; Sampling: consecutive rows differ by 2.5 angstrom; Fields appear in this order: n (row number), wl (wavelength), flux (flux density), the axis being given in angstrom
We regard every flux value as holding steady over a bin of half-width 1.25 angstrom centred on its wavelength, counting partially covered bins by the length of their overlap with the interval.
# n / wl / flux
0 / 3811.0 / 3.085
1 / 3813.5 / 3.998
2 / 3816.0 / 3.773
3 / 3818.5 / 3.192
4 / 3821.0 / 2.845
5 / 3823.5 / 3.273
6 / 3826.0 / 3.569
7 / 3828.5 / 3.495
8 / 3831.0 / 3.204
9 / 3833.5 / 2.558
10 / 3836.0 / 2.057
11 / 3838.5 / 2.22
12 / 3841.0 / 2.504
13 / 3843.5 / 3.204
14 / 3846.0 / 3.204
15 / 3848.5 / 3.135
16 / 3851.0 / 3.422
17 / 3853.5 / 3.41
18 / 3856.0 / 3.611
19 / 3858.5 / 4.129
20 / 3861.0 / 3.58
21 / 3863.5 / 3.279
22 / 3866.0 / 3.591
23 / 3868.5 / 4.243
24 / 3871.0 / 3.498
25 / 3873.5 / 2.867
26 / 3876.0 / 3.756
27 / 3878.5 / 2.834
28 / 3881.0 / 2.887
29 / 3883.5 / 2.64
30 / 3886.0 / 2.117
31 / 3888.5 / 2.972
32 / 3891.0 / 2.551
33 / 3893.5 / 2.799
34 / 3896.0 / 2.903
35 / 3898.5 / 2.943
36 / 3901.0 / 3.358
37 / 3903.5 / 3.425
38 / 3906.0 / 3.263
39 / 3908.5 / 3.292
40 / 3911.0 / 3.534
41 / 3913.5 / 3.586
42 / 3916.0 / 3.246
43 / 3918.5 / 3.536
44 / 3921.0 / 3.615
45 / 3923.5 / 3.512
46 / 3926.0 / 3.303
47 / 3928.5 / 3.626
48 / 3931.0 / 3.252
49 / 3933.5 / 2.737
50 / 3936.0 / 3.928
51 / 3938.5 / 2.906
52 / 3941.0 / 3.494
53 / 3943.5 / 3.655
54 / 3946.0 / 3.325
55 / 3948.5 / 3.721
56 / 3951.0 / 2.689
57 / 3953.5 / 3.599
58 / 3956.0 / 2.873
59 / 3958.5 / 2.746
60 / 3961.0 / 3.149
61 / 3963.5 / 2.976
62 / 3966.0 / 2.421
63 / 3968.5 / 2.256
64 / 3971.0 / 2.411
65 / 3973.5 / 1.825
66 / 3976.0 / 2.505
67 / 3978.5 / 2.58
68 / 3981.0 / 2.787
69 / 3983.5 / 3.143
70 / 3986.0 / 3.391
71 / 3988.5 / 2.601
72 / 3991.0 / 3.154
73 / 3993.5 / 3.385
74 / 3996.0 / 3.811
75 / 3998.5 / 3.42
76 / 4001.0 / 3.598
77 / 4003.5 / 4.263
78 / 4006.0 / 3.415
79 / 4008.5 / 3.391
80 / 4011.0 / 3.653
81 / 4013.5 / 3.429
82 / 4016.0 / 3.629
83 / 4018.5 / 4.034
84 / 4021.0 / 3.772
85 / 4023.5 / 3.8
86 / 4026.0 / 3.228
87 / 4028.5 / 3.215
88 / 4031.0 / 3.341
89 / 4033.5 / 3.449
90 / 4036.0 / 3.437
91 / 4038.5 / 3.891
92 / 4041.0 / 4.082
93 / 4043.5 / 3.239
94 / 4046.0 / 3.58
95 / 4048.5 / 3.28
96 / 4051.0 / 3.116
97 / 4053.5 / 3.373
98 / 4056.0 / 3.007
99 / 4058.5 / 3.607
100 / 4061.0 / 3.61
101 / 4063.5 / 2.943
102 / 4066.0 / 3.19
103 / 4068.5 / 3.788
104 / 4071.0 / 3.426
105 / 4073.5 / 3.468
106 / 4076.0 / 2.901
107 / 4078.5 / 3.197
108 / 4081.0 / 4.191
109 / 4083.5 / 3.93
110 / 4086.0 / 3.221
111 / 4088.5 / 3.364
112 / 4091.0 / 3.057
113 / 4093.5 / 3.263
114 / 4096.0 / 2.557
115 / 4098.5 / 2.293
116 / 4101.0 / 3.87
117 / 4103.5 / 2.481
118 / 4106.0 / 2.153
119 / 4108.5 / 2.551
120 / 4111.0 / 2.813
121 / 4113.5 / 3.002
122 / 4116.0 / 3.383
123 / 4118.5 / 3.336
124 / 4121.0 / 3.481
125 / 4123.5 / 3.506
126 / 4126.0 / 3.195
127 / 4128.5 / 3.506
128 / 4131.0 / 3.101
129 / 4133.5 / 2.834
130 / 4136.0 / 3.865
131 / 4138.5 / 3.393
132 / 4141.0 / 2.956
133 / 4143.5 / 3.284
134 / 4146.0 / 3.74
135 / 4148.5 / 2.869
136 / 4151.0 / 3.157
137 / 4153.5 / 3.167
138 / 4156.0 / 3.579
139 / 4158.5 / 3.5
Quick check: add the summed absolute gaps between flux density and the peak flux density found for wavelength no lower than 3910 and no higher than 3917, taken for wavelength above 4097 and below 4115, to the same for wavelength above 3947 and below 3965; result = 10.2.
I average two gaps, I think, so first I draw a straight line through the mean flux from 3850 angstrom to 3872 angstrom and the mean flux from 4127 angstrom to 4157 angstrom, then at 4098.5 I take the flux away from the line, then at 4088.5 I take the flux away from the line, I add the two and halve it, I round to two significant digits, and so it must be 0.52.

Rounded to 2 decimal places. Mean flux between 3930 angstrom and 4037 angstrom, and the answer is 3.22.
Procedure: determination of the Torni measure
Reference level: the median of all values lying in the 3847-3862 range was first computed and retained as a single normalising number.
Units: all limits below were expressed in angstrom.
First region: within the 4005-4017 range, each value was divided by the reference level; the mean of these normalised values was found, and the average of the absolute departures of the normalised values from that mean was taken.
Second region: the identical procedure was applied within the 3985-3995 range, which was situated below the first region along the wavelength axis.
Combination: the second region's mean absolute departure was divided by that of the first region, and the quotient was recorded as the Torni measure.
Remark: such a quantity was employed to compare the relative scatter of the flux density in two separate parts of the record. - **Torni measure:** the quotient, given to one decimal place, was 2.4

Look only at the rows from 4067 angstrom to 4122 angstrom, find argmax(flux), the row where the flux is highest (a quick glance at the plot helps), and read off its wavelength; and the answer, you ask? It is 4081.0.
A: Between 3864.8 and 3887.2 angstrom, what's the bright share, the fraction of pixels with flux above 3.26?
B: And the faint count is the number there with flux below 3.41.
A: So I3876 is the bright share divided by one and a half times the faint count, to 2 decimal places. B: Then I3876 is 0.06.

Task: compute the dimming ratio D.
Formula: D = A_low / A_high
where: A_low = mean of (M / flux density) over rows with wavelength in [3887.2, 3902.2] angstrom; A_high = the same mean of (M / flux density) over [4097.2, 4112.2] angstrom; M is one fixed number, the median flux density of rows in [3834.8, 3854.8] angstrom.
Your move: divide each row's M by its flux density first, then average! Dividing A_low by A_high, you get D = 0.90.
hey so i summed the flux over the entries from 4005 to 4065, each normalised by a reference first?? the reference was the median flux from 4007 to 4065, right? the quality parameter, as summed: 24.3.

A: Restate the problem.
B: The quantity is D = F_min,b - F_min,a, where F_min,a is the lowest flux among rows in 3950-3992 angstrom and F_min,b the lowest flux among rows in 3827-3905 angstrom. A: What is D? 0.2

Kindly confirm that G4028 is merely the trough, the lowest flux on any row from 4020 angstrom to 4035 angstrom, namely 3.215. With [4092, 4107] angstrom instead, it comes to 2.153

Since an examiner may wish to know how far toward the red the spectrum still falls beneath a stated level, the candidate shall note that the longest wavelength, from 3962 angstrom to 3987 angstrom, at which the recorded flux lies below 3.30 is 3983.5 angstrom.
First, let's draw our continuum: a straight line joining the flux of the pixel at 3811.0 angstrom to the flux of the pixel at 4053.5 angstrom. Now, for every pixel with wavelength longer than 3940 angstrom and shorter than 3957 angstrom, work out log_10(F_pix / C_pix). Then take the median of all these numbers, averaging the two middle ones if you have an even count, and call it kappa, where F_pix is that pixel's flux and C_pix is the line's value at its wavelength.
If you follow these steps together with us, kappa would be 0.03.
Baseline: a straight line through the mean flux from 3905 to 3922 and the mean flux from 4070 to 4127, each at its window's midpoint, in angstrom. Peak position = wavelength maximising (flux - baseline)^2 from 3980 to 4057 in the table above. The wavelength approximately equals 4003.5 angstrom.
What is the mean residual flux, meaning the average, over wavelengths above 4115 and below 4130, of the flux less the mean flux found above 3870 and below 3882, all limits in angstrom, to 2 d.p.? 0.23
